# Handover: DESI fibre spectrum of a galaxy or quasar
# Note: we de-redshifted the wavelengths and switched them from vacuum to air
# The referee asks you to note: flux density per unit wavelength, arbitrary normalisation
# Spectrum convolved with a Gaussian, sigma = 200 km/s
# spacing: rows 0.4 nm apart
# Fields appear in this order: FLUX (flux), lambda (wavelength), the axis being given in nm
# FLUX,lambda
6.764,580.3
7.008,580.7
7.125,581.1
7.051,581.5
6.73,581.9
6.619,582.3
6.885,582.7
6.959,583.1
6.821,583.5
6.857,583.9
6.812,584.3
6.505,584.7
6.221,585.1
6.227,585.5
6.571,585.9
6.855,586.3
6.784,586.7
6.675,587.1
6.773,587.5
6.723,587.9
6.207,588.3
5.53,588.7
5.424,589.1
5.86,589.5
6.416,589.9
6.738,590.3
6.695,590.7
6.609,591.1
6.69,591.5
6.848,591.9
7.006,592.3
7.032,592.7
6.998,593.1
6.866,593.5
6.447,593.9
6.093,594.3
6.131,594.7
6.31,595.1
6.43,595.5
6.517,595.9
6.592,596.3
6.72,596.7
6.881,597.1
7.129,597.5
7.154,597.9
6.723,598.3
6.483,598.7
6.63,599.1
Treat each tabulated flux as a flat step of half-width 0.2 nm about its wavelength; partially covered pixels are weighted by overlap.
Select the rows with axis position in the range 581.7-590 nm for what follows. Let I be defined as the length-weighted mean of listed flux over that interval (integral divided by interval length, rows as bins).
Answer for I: 6.50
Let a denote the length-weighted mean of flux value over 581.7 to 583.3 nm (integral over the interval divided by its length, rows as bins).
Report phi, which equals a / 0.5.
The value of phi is 13.6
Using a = 6.80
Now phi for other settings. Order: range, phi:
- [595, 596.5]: 12.9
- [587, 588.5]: 13.2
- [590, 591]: 13.4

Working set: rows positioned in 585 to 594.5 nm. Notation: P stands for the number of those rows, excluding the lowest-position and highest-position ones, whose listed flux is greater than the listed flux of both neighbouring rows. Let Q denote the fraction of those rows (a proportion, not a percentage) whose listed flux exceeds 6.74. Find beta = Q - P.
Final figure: -3.7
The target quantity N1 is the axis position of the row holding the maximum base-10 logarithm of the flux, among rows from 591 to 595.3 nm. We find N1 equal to 592.7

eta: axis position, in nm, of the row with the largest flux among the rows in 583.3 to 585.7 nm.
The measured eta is 583.9 nm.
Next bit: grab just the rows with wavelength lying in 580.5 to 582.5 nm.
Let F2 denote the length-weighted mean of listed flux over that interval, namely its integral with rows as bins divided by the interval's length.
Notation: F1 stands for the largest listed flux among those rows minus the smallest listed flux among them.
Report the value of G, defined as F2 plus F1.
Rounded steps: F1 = 0.51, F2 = 6.91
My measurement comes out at 7.41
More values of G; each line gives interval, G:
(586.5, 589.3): 7.66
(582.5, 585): 7.24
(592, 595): 7.59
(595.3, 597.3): 7.08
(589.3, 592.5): 7.75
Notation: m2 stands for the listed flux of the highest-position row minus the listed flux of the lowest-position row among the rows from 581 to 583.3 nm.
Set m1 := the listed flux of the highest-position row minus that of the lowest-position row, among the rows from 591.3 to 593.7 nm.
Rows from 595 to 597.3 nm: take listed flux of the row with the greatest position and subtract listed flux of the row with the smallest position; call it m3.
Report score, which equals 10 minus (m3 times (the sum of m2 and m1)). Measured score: 10.0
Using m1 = 0.18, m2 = -0.2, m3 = 0.6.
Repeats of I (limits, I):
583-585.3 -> 6.68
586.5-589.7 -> 6.25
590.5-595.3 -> 6.64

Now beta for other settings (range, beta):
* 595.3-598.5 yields -0.6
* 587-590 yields -0.9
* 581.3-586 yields -1.5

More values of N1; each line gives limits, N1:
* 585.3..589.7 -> 586.3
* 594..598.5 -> 597.9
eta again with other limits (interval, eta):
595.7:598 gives 597.9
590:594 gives 592.7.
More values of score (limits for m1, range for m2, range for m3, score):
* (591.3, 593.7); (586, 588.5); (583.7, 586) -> 9.9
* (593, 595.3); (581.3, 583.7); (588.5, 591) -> 11.1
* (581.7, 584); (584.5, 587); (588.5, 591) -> 9.5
